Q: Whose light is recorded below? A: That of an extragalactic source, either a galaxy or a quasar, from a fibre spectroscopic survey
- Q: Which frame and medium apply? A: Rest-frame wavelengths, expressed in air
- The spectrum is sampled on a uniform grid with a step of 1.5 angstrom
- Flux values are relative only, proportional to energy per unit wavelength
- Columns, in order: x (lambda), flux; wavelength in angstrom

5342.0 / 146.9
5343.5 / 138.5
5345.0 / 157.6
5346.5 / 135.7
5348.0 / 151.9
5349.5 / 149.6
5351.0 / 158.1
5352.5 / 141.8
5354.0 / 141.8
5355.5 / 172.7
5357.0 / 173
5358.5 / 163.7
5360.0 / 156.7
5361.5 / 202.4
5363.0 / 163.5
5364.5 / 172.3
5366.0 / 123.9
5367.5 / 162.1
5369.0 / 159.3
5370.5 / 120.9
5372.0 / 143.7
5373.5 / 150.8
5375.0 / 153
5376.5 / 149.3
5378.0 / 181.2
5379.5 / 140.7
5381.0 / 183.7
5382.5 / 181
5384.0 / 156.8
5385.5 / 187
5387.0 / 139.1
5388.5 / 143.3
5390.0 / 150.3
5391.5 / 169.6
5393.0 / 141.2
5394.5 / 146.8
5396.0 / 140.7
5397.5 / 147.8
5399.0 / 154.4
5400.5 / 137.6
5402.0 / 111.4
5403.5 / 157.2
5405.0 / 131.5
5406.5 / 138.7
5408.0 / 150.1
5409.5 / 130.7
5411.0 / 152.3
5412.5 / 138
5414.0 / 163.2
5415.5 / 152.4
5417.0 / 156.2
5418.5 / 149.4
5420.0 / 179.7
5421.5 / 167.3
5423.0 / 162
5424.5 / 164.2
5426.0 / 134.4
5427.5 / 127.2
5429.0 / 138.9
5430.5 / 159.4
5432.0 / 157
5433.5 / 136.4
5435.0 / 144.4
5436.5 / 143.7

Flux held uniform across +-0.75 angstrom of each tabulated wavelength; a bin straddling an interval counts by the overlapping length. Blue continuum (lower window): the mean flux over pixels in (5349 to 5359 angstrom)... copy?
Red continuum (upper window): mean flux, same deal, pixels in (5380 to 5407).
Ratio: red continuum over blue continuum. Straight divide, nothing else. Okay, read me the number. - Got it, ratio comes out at 0.960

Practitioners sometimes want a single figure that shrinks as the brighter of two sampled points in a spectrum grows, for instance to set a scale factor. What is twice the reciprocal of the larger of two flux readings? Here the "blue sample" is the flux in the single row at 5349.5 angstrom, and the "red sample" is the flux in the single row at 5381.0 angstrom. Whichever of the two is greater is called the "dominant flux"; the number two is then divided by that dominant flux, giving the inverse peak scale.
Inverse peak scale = 0.0109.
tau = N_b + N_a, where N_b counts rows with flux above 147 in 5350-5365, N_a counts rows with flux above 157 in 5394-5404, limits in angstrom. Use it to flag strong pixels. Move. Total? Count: 9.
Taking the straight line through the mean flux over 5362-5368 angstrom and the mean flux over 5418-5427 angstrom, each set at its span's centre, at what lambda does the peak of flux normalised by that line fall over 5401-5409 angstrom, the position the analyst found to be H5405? 5403.5 angstrom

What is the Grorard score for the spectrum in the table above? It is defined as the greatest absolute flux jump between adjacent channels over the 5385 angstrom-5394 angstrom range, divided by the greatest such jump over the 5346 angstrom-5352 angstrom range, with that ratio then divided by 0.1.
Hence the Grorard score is 30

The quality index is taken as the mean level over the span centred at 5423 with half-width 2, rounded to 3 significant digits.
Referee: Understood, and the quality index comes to 164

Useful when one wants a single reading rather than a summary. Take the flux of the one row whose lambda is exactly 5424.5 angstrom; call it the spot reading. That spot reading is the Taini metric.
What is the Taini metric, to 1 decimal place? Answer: 164.2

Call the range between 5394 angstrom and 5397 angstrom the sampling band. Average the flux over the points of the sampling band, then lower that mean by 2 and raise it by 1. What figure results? 143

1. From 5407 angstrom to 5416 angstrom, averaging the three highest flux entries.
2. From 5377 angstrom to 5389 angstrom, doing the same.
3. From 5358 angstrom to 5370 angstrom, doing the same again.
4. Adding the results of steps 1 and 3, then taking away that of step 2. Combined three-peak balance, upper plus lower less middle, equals 151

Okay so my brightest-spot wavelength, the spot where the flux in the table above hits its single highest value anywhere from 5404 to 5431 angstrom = 5420.0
